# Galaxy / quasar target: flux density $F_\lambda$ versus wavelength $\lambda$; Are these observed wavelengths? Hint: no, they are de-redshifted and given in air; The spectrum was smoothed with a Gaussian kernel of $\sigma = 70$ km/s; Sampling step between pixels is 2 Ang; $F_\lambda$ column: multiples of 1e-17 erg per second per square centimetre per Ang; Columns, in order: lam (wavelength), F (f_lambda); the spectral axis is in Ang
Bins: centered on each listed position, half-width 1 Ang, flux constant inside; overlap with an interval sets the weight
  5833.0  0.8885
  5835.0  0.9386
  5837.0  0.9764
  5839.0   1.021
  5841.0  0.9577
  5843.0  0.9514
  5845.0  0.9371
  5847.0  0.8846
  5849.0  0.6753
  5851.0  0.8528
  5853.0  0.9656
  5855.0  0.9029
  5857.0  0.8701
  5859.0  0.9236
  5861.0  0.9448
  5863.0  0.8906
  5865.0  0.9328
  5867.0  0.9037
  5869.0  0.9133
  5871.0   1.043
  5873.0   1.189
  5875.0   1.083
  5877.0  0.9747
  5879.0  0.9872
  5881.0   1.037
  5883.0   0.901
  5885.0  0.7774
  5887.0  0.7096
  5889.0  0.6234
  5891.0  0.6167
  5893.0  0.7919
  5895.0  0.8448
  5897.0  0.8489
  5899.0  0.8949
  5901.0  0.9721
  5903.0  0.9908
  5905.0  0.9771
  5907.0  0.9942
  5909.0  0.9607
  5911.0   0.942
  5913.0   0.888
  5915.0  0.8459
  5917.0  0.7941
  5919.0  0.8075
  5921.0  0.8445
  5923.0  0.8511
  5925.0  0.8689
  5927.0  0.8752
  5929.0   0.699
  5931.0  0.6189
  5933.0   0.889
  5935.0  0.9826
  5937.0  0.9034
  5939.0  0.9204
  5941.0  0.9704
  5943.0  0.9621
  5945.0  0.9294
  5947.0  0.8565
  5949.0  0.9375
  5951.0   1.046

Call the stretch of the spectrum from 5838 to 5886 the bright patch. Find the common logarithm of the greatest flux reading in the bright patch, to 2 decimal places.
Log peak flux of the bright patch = 0.08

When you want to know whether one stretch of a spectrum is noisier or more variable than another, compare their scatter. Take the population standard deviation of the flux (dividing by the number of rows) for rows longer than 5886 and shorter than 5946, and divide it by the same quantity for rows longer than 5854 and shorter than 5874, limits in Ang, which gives 1.21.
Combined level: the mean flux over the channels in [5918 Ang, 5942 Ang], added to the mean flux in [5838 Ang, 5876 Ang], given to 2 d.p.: 1.79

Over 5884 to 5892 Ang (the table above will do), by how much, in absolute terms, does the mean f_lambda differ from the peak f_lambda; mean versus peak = 0.10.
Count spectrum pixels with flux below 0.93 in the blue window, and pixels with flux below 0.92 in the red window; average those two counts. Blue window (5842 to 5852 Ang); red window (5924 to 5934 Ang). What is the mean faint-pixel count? 4.0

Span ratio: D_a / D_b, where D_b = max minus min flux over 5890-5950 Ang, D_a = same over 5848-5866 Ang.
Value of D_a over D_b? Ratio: 0.8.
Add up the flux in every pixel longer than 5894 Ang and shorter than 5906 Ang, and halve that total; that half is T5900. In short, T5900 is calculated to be 2.76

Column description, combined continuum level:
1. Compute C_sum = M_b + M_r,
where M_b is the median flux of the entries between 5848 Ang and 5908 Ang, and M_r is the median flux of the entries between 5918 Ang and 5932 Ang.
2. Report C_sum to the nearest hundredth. 1.75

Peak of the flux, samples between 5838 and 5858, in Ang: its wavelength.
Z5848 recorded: 5839.0 Ang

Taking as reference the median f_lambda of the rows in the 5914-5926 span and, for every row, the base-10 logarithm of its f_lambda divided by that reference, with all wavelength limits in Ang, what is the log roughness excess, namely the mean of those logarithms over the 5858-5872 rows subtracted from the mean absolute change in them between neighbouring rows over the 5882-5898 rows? 0.00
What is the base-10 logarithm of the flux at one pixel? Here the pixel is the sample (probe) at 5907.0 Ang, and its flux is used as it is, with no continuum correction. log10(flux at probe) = 0.00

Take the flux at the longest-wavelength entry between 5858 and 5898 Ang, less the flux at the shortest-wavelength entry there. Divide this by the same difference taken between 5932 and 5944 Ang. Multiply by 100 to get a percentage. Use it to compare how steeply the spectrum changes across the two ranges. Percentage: -102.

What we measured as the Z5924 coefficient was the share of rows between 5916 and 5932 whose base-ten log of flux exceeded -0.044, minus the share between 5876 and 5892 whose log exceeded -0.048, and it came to -0.50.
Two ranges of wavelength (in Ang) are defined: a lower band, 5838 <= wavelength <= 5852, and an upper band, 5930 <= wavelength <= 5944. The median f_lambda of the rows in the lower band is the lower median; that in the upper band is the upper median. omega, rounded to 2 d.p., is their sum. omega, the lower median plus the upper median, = 1.86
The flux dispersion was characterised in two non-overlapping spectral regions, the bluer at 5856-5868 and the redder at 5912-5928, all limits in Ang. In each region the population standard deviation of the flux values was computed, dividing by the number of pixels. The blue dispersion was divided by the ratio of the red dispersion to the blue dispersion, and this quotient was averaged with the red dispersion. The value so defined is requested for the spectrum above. 0.026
